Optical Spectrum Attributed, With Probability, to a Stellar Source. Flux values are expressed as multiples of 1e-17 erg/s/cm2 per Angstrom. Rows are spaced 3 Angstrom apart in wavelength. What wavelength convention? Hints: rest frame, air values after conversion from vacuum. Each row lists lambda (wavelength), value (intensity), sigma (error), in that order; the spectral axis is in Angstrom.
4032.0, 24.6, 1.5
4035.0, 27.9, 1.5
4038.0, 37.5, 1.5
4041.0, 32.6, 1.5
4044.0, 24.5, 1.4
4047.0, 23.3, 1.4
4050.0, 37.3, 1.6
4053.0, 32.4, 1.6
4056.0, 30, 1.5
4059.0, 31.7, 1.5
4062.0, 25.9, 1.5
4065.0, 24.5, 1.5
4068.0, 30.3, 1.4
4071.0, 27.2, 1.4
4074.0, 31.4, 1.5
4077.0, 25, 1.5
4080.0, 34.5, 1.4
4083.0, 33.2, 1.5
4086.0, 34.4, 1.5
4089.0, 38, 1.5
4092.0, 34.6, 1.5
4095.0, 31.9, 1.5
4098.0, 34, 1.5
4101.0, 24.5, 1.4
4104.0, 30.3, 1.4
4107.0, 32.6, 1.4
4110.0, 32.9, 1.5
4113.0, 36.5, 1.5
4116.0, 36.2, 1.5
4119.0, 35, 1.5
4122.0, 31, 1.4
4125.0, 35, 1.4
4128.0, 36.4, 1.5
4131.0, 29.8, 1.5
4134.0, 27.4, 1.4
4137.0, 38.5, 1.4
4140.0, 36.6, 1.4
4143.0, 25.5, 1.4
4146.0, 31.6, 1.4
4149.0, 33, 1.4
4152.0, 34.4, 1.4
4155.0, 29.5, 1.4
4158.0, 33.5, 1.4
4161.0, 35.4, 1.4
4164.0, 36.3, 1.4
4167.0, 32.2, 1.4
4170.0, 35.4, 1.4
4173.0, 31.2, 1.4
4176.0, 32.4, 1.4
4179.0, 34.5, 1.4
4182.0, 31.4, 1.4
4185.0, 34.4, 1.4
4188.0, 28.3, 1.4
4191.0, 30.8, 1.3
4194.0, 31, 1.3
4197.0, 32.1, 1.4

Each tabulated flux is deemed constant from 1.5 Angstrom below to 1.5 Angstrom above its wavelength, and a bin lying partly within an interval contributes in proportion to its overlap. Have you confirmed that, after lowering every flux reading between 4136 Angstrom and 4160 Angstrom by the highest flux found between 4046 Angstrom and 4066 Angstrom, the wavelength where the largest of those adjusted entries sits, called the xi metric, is 4137.0 Angstrom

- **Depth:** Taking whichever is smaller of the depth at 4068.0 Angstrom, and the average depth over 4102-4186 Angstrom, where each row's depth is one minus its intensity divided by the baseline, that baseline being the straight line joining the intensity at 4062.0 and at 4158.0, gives -0.15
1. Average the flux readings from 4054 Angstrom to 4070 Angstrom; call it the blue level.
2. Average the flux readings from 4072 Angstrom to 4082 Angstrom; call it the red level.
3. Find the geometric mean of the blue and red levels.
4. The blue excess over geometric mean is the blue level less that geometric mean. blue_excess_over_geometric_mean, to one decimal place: -0.9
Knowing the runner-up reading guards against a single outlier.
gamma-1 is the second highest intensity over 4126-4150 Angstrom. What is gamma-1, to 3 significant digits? 36.6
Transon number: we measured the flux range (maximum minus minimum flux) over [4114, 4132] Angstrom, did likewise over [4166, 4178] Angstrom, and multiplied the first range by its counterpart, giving 28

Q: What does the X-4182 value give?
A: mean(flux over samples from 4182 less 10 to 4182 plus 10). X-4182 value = 31.9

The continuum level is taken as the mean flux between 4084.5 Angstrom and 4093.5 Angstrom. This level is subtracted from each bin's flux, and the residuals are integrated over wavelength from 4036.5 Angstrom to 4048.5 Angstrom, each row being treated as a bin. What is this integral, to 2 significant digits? -74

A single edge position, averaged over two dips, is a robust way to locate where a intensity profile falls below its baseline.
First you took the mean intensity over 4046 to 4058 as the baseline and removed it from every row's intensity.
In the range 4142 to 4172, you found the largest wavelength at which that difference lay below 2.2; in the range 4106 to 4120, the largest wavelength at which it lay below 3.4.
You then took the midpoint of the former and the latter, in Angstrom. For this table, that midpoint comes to 4138.5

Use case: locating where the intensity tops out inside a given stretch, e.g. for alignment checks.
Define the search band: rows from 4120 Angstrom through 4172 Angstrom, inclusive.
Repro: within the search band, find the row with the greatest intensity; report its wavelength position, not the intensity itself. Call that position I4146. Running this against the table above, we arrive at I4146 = 4137.0 Angstrom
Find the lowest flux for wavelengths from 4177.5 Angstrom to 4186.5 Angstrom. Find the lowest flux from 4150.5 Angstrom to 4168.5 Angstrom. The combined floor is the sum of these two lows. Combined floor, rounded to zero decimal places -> 61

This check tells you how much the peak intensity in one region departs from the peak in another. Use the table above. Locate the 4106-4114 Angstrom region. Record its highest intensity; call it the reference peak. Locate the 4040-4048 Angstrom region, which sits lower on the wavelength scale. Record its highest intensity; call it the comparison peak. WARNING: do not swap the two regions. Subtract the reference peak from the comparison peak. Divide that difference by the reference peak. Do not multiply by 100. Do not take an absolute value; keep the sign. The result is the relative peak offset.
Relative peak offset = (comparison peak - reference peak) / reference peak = -0.11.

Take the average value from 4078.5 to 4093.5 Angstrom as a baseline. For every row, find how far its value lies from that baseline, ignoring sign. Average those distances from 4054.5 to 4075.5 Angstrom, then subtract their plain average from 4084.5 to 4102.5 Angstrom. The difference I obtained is 3.2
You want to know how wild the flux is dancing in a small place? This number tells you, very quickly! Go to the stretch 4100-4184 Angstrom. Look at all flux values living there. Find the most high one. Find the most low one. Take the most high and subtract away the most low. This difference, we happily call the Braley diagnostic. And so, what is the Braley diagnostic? 14.0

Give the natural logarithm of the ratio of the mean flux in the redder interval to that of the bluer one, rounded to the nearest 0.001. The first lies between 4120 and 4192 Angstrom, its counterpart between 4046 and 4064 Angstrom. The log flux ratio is 0.082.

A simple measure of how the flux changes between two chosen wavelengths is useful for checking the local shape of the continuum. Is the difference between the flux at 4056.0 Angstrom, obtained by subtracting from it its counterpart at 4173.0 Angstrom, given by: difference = -1.2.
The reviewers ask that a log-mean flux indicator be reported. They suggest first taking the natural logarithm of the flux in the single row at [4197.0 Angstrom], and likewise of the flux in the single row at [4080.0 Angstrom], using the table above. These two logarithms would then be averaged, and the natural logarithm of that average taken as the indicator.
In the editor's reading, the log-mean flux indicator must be 1.25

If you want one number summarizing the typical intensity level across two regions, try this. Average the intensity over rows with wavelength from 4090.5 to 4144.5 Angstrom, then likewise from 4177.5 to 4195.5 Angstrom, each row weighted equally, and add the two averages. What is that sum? 64.4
